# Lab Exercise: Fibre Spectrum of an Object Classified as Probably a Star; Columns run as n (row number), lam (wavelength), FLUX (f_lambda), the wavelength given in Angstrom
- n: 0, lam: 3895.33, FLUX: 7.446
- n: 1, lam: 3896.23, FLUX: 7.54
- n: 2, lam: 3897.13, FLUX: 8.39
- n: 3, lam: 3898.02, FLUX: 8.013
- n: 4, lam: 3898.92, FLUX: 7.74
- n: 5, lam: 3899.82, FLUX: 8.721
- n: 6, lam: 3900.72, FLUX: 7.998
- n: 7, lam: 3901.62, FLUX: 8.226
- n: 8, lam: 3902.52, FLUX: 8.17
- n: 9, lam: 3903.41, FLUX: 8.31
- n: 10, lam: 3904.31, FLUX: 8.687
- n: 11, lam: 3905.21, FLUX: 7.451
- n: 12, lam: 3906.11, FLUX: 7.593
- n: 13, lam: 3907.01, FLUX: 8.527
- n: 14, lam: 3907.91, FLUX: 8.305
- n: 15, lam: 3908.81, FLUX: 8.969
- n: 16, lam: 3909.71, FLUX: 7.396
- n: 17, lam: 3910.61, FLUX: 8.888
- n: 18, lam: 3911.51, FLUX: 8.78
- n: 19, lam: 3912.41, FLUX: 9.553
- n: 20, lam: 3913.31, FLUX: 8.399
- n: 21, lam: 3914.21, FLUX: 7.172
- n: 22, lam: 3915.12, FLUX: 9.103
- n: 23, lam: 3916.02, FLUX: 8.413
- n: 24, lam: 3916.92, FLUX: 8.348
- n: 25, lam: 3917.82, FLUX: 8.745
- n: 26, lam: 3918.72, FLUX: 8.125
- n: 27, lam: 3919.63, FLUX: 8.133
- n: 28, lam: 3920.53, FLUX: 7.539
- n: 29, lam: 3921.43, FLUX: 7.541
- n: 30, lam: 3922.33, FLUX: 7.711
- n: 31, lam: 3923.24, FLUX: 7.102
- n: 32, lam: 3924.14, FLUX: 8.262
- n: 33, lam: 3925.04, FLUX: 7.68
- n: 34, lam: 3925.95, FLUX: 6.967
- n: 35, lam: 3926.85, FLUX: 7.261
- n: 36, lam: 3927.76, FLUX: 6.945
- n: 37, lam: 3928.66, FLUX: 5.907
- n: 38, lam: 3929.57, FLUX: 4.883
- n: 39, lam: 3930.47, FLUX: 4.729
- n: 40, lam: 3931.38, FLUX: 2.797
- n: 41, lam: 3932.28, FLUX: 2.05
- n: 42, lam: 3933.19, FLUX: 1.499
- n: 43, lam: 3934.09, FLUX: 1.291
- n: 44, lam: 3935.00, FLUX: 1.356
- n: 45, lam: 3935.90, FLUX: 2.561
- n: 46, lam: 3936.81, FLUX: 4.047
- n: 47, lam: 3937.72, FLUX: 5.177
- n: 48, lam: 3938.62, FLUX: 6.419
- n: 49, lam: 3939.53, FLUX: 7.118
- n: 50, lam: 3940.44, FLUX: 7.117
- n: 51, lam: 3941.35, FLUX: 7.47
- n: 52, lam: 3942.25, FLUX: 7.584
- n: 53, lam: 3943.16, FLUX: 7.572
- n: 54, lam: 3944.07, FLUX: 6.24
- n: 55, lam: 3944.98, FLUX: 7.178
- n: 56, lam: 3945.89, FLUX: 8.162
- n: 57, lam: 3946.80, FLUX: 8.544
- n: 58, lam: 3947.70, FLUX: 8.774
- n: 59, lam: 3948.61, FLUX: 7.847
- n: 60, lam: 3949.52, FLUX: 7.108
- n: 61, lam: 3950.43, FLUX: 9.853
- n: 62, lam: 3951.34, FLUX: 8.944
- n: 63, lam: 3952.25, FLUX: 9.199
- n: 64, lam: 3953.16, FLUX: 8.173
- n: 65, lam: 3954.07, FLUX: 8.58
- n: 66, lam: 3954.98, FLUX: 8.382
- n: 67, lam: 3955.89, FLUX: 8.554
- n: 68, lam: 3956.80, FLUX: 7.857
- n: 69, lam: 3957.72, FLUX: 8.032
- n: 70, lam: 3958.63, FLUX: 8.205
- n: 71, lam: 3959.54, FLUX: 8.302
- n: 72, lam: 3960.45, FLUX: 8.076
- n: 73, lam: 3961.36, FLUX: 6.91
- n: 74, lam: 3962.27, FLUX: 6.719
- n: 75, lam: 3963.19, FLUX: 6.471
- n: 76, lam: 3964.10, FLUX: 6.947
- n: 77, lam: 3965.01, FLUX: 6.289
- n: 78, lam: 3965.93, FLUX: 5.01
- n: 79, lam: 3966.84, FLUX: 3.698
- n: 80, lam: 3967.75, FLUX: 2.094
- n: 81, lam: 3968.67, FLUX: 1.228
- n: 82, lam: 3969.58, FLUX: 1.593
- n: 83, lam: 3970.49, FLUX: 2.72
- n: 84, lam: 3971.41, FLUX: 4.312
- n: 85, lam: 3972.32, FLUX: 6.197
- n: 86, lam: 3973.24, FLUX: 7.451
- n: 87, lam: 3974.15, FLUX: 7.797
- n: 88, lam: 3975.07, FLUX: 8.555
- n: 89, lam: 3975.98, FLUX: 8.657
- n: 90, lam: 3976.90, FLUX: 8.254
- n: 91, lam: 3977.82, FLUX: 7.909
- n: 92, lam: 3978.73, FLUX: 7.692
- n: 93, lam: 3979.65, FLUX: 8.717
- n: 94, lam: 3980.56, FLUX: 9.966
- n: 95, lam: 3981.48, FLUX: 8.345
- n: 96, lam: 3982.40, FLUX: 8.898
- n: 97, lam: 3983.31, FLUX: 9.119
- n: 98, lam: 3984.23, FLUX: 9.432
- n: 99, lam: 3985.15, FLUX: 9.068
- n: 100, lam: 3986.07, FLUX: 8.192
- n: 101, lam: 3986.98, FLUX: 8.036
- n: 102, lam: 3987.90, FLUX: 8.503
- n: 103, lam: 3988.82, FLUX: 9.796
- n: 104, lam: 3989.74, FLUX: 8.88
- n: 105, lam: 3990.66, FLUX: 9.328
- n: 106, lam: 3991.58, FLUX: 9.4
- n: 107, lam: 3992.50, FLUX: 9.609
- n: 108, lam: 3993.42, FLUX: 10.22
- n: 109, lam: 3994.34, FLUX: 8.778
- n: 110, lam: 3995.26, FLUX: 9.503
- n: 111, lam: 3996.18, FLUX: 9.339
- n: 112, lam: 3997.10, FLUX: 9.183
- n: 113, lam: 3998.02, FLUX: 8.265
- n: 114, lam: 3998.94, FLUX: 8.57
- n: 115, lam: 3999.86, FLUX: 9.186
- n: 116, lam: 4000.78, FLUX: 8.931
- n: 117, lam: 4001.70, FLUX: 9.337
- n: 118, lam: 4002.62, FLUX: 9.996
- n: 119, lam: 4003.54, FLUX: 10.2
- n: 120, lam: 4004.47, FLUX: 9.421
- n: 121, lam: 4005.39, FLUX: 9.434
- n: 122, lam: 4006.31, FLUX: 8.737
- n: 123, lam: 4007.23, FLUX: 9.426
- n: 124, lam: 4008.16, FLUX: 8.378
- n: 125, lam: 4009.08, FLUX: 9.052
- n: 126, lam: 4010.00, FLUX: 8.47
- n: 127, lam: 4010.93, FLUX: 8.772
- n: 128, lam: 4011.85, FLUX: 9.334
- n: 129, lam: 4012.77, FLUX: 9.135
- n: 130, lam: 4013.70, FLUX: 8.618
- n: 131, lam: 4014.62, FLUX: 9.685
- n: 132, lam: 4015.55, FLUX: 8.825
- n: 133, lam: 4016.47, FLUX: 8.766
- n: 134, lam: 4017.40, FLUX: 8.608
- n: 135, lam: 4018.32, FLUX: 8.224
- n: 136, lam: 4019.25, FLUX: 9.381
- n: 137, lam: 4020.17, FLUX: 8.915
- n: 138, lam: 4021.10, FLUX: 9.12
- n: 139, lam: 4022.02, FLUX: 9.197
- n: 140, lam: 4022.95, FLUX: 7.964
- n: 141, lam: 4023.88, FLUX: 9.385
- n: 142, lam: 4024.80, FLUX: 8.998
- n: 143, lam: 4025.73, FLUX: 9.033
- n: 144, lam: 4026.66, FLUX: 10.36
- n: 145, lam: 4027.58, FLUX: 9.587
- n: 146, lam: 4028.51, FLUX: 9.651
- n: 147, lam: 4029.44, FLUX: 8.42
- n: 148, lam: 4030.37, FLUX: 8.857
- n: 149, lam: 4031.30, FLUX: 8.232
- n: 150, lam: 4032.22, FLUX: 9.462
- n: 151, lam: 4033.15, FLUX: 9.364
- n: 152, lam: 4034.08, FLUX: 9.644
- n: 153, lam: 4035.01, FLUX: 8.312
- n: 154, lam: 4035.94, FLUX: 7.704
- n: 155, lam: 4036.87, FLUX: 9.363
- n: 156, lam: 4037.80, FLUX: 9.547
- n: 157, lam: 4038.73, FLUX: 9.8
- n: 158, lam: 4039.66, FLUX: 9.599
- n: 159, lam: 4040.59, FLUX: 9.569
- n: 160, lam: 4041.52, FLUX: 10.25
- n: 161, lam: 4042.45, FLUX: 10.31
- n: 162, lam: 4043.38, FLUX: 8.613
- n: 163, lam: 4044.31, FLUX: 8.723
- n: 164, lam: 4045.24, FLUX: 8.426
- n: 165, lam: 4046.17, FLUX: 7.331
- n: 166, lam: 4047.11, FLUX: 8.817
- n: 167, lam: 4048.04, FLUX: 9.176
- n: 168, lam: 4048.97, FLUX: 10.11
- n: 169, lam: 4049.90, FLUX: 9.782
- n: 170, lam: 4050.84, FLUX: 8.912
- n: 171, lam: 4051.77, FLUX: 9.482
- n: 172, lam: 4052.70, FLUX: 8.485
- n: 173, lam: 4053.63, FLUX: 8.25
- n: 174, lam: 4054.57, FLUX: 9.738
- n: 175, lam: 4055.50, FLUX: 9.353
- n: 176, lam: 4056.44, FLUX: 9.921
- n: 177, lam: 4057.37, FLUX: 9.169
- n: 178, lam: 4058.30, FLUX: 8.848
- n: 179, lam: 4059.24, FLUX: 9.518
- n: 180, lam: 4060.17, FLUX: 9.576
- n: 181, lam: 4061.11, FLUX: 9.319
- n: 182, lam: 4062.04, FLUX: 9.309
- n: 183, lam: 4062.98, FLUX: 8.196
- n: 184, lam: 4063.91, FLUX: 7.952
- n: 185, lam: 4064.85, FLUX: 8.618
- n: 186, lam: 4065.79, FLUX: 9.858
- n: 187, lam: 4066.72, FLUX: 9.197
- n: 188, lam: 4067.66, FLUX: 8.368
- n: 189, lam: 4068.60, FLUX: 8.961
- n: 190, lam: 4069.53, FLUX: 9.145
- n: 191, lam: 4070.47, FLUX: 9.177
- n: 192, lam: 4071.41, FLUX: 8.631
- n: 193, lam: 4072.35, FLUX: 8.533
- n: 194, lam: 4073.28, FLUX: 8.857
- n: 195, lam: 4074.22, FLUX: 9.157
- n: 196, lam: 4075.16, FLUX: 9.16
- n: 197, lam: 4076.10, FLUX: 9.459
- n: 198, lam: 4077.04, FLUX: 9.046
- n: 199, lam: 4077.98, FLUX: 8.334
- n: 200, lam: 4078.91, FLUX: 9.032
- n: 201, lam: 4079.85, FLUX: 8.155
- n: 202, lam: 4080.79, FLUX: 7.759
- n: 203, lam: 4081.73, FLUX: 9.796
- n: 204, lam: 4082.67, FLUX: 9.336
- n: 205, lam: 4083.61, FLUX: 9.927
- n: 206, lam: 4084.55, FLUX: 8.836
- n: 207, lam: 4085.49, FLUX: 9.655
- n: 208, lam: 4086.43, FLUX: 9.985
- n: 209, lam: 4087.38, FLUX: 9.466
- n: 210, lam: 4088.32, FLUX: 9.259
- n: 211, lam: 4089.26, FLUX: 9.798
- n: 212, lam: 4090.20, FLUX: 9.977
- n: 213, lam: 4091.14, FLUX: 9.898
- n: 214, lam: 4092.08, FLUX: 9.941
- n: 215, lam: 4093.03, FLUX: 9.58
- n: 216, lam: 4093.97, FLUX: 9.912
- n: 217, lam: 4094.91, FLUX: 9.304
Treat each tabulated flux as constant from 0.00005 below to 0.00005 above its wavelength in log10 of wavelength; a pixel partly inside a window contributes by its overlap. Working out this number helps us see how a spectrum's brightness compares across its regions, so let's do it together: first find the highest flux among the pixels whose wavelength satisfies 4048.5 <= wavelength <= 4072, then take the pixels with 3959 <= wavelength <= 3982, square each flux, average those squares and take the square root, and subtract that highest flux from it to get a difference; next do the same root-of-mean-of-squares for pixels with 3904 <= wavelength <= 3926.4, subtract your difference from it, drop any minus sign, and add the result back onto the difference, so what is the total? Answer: 8.16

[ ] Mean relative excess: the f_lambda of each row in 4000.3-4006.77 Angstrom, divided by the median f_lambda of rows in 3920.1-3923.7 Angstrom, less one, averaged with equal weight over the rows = 0.25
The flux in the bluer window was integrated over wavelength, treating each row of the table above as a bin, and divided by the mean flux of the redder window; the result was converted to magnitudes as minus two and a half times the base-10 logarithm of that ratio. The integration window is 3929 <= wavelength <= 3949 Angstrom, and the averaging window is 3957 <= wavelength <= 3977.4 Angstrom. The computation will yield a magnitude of -3.14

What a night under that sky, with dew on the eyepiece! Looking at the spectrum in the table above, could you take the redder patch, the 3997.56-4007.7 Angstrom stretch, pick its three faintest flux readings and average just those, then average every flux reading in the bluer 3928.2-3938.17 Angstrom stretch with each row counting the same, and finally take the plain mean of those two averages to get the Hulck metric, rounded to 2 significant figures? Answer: 5.9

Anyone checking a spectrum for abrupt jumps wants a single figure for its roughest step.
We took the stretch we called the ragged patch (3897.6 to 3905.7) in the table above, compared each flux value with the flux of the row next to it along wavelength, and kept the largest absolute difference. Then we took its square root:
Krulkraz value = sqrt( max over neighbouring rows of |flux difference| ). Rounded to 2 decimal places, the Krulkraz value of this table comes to 1.11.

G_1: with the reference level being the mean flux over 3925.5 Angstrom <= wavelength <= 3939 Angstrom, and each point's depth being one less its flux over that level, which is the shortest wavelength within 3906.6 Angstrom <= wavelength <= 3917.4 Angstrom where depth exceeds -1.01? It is 3907.01 Angstrom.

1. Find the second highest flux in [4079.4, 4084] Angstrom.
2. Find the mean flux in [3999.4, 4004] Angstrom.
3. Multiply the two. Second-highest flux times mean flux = 93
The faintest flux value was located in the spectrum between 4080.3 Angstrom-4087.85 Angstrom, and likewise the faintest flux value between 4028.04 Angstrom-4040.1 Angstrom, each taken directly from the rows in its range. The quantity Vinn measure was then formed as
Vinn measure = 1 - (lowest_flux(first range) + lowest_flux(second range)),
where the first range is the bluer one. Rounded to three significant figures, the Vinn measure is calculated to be -14.5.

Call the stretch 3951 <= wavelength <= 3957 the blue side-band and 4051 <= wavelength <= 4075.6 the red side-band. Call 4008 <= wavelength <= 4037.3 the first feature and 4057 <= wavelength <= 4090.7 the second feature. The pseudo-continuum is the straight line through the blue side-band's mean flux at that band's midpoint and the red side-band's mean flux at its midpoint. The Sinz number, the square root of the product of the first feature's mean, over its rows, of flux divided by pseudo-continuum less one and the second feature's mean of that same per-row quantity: 0.005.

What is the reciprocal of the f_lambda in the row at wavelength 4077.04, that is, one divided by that 0.111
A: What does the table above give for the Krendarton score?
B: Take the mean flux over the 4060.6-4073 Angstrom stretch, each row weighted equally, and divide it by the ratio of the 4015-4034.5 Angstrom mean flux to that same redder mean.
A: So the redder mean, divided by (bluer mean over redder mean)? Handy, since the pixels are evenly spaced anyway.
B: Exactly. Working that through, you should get 8.7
